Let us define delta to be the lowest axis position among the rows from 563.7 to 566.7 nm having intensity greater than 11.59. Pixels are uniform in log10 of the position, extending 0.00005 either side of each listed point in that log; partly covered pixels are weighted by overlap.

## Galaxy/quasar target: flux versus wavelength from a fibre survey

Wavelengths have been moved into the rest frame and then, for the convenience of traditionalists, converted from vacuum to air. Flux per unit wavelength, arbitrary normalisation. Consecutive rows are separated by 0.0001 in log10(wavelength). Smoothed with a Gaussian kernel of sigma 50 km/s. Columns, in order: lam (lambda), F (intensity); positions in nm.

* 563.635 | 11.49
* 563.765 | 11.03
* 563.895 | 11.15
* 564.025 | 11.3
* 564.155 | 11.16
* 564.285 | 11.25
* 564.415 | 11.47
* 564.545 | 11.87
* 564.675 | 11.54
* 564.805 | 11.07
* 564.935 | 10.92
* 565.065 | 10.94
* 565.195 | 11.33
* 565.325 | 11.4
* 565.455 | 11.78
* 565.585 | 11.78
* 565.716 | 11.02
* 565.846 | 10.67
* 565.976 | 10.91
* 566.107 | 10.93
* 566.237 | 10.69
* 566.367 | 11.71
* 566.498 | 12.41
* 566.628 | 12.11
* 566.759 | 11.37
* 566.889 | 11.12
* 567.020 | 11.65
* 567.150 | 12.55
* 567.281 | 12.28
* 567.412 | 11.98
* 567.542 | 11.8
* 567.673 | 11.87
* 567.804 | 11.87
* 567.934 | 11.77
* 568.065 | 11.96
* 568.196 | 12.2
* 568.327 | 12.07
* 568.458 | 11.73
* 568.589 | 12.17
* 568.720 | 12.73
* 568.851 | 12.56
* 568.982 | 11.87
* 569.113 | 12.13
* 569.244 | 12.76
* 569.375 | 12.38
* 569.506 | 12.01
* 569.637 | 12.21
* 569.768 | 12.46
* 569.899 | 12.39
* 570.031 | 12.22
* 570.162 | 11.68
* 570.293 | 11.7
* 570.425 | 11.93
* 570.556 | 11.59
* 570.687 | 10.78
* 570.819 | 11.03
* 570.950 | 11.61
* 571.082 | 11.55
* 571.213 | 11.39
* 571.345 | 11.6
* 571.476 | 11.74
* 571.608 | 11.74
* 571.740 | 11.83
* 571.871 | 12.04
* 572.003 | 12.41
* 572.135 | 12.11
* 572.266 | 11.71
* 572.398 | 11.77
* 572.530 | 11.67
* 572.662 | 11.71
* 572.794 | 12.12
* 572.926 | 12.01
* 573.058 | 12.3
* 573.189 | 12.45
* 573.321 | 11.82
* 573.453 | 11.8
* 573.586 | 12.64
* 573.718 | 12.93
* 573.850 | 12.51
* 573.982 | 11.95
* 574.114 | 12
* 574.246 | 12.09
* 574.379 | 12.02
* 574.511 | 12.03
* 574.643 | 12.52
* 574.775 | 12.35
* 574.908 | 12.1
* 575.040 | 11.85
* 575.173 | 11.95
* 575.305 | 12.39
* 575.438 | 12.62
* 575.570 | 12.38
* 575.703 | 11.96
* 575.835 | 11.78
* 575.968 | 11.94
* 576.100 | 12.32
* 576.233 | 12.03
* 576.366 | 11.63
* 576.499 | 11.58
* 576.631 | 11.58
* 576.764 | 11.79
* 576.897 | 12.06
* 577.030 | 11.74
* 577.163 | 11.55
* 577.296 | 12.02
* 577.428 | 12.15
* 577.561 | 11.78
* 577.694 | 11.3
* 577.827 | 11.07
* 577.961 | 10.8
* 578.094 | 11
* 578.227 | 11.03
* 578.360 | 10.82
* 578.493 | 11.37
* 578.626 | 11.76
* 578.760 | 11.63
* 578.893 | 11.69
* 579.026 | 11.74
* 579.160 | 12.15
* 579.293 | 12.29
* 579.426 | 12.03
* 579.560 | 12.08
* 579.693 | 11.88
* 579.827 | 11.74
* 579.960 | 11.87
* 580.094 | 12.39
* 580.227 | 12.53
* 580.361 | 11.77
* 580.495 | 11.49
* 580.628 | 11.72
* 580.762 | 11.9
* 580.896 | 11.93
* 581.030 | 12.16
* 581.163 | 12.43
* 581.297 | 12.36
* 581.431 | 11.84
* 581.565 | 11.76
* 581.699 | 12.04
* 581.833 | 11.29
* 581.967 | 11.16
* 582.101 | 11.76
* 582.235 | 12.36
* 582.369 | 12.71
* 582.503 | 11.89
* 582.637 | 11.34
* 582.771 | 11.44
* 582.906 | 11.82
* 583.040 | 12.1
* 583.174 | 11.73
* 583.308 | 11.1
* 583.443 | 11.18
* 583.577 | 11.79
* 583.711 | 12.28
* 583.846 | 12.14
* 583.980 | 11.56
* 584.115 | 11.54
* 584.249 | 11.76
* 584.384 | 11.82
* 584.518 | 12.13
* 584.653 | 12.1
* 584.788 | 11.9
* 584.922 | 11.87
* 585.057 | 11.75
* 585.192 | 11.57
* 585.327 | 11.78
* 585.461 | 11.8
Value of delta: 564.545 nm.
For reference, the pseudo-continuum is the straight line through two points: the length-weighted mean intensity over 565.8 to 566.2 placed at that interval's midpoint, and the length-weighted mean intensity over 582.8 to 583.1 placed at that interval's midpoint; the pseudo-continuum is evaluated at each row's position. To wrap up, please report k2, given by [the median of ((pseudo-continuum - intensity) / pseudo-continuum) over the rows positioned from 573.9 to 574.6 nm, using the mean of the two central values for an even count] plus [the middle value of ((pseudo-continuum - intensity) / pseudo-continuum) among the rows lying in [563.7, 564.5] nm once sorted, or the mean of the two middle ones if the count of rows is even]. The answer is -0.104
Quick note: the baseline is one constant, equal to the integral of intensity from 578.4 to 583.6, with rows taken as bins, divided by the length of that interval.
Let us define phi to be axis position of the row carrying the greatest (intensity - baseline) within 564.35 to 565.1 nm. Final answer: 564.545 nm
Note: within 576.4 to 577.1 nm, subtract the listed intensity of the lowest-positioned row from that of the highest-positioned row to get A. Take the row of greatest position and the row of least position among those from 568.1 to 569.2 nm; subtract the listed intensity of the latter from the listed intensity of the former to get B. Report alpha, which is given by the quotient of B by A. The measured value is -0.4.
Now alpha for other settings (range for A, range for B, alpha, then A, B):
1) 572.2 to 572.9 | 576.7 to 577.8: -1.2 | 0.41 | -0.49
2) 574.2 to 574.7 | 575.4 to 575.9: -2.0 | 0.43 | -0.84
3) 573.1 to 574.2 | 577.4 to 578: 3.0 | -0.45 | -1.35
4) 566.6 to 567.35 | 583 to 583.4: -5.9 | 0.17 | -1.00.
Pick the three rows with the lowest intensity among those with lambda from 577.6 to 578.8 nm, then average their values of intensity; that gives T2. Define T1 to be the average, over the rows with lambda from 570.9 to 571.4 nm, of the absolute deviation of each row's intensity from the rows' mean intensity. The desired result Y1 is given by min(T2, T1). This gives 0.07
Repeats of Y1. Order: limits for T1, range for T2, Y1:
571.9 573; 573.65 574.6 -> 0.22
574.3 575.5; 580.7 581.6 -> 0.24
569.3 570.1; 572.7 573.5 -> 0.13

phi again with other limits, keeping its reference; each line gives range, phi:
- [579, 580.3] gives 580.227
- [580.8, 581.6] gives 581.163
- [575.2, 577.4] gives 575.438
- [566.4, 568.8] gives 568.720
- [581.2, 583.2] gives 582.369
